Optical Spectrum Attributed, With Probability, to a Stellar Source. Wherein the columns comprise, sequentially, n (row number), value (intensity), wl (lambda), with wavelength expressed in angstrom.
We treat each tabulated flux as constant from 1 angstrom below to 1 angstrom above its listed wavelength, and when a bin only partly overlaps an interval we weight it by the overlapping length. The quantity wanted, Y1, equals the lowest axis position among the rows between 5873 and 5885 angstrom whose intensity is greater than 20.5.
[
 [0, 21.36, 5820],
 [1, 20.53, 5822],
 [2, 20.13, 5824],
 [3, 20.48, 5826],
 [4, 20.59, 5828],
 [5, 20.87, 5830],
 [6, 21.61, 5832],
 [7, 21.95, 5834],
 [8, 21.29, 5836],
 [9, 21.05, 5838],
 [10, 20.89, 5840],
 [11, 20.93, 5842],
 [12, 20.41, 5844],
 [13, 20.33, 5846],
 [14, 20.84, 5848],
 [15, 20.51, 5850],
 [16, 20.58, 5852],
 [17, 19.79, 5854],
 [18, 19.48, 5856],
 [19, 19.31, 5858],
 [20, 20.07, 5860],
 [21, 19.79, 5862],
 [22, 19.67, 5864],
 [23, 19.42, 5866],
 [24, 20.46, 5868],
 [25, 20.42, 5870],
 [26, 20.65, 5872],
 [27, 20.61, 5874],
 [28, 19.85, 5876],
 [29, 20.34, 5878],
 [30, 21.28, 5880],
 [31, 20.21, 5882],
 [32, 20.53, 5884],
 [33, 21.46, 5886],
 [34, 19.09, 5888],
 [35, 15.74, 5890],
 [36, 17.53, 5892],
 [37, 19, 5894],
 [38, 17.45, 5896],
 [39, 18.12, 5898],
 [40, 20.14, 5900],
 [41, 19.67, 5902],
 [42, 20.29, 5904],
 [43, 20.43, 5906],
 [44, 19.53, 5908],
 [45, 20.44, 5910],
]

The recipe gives 5874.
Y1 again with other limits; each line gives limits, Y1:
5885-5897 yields 5886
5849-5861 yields 5850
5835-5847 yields 5836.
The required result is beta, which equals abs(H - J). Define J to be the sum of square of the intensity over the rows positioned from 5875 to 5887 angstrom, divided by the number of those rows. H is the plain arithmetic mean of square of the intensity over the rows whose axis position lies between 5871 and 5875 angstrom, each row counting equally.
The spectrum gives 0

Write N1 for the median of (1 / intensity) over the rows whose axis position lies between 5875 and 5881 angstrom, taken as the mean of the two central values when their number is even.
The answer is 0.049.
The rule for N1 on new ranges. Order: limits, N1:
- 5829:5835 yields 0.046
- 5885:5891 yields 0.052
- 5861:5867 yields 0.051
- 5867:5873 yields 0.049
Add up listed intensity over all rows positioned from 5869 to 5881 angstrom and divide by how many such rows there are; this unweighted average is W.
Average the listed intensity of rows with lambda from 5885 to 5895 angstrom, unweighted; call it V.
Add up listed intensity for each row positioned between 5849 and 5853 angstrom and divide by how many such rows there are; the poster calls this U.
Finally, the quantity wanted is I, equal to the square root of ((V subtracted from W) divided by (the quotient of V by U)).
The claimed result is 1.5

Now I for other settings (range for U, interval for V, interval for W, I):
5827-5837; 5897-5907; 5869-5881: 0.9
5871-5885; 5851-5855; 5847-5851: 0.7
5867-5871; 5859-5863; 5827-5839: 1.2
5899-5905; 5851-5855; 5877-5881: 0.8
